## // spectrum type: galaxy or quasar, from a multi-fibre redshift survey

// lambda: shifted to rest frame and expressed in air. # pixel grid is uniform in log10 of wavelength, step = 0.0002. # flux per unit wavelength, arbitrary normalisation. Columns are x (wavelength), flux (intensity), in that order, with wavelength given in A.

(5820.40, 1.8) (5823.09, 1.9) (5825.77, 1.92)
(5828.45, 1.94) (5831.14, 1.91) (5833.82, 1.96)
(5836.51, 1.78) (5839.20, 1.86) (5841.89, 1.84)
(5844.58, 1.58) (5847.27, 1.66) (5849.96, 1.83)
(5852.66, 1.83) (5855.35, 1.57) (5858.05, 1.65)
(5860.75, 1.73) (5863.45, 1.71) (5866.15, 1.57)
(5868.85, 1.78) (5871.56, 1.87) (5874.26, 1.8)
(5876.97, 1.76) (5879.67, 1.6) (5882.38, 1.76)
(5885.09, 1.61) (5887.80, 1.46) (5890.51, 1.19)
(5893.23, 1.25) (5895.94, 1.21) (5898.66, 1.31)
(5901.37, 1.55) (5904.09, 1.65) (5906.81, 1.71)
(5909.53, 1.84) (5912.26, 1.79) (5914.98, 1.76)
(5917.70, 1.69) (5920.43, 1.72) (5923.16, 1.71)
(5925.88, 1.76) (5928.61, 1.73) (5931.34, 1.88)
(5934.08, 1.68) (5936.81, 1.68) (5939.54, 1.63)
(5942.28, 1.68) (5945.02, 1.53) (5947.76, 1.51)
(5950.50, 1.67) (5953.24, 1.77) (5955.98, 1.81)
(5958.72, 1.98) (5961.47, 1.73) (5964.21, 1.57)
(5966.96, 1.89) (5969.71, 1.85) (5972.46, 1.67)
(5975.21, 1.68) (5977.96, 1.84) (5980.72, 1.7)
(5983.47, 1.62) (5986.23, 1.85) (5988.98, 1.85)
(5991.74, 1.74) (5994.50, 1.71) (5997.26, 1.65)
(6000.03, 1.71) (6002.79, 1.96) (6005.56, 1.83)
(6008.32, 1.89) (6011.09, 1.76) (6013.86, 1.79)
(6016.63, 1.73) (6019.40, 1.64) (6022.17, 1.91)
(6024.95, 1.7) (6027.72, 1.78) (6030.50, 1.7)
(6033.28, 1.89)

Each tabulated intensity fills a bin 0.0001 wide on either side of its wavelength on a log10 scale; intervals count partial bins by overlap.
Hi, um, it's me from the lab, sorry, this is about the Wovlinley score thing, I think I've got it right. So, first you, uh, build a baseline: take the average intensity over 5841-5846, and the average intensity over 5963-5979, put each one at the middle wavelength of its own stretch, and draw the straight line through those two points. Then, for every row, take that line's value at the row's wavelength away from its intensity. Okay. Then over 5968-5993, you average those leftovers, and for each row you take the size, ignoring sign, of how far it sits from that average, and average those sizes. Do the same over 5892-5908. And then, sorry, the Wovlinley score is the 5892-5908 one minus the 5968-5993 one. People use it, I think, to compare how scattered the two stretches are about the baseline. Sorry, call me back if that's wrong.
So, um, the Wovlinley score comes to 0.11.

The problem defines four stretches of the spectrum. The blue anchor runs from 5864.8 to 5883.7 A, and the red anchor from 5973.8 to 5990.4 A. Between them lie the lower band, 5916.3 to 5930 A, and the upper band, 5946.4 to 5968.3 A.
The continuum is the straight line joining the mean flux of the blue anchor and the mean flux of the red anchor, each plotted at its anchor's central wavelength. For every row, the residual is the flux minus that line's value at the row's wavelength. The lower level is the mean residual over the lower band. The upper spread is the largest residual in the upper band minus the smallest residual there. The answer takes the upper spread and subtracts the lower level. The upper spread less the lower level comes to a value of 0.49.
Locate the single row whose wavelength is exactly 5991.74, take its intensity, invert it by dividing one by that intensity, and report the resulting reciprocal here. 0.57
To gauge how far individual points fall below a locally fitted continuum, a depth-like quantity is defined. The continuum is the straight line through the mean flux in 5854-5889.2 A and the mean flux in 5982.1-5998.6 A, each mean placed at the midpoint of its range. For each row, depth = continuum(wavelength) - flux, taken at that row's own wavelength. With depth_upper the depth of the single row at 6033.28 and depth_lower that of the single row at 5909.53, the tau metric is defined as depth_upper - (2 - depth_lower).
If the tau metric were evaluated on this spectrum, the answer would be -2.27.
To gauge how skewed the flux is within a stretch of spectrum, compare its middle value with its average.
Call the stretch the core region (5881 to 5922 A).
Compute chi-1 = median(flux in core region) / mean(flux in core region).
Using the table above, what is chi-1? 1.05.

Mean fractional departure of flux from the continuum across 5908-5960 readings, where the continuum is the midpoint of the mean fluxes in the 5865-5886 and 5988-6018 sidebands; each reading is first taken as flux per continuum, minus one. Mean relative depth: -0.01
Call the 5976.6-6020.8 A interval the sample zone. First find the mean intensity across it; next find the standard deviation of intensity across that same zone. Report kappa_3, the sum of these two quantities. 1.86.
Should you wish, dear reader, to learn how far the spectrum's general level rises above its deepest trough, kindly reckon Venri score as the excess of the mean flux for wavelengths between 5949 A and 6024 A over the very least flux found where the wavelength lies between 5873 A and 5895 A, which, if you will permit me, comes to 0.58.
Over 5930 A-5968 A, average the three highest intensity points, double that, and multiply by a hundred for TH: 383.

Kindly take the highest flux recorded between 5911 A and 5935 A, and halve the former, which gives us 0.940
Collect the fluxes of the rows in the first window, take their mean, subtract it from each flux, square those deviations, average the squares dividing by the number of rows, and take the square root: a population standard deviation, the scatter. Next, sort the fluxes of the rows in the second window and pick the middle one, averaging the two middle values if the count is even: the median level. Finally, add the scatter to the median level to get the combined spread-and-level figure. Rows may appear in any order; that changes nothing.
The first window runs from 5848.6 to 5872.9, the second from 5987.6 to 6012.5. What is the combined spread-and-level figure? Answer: 1.87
